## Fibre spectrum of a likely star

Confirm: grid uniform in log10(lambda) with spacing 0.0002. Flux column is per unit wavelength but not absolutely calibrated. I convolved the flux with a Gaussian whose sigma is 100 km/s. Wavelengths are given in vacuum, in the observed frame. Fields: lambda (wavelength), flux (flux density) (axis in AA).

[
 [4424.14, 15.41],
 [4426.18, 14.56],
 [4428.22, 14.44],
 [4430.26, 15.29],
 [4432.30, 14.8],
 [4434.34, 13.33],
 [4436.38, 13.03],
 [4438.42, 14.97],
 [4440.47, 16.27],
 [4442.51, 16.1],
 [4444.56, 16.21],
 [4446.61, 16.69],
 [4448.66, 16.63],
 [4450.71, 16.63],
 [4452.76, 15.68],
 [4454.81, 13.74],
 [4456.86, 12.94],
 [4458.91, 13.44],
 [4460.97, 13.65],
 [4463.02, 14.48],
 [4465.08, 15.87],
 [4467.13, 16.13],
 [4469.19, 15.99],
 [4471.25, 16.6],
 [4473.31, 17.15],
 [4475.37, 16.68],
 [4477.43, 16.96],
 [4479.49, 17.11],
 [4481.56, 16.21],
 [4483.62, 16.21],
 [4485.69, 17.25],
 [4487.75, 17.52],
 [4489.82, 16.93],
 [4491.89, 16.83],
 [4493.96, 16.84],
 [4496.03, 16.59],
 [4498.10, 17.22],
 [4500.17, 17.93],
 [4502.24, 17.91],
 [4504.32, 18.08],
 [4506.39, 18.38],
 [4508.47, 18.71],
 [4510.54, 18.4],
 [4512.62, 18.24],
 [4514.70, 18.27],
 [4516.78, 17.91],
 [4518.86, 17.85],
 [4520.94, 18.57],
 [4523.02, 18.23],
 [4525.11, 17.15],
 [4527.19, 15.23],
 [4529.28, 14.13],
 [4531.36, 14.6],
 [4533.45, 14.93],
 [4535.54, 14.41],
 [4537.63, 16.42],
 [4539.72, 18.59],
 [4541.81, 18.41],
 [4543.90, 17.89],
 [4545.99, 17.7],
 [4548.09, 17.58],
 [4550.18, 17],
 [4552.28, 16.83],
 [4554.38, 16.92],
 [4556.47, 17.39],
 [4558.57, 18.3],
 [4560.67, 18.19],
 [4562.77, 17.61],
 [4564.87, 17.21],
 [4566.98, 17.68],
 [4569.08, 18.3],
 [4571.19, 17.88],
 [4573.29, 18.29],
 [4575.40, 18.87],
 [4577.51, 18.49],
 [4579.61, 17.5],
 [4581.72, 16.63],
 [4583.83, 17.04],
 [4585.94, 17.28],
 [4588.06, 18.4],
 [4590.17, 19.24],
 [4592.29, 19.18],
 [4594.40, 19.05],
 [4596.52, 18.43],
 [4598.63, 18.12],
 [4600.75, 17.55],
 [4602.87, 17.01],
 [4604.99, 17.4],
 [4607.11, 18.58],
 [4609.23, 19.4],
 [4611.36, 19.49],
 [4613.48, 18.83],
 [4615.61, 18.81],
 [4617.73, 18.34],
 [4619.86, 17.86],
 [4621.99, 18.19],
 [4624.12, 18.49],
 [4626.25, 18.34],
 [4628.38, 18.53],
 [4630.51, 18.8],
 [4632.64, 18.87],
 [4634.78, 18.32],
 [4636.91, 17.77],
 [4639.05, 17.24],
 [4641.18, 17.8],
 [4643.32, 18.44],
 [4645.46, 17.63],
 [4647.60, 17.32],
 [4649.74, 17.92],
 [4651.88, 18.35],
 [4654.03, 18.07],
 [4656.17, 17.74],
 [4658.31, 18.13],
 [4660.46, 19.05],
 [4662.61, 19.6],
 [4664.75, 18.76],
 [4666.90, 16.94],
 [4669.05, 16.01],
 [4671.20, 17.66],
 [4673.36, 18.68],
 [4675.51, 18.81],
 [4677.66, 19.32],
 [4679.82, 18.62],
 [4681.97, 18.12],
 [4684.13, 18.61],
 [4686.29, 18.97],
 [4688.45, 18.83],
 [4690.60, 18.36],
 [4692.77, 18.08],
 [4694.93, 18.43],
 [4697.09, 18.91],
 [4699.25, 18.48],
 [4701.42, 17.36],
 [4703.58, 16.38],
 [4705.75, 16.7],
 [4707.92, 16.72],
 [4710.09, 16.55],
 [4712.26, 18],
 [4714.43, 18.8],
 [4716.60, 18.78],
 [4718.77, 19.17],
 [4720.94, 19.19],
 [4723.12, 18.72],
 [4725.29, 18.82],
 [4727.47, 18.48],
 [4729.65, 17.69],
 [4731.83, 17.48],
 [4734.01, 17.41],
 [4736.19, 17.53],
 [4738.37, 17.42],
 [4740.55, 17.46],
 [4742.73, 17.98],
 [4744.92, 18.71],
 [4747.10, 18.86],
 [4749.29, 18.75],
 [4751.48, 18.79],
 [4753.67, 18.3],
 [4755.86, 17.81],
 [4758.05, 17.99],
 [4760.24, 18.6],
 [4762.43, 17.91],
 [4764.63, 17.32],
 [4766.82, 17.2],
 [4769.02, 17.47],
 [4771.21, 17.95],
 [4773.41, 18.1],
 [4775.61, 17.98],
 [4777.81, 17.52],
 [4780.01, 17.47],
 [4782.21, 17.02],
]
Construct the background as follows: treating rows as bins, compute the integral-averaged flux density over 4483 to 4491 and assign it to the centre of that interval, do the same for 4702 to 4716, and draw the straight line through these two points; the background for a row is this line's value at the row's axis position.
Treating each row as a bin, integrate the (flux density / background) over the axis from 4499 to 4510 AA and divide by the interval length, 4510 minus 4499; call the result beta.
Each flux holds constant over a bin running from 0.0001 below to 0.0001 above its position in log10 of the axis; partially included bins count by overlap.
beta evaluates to 1.07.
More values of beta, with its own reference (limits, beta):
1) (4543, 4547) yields 1.04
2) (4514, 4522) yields 1.07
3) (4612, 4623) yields 1.08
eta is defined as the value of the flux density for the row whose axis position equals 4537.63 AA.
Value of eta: 16.42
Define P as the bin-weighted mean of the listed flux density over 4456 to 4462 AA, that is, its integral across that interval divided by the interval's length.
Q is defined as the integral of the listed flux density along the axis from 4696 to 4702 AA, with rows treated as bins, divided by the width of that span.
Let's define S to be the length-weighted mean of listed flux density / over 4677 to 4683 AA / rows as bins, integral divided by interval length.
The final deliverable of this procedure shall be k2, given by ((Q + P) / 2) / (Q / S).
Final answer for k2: 16.1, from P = 13.4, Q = 18.3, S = 18.6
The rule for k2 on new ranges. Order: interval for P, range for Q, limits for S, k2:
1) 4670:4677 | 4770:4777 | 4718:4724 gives 19.2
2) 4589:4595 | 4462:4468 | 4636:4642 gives 19.7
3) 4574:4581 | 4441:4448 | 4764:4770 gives 18.3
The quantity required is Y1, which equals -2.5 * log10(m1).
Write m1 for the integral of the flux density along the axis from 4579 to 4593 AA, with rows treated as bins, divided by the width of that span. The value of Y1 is -3.13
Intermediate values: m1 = 17.9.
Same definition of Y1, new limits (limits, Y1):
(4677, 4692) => -3.18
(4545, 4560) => -3.10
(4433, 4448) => -2.96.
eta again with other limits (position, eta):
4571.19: 17.88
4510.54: 18.4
